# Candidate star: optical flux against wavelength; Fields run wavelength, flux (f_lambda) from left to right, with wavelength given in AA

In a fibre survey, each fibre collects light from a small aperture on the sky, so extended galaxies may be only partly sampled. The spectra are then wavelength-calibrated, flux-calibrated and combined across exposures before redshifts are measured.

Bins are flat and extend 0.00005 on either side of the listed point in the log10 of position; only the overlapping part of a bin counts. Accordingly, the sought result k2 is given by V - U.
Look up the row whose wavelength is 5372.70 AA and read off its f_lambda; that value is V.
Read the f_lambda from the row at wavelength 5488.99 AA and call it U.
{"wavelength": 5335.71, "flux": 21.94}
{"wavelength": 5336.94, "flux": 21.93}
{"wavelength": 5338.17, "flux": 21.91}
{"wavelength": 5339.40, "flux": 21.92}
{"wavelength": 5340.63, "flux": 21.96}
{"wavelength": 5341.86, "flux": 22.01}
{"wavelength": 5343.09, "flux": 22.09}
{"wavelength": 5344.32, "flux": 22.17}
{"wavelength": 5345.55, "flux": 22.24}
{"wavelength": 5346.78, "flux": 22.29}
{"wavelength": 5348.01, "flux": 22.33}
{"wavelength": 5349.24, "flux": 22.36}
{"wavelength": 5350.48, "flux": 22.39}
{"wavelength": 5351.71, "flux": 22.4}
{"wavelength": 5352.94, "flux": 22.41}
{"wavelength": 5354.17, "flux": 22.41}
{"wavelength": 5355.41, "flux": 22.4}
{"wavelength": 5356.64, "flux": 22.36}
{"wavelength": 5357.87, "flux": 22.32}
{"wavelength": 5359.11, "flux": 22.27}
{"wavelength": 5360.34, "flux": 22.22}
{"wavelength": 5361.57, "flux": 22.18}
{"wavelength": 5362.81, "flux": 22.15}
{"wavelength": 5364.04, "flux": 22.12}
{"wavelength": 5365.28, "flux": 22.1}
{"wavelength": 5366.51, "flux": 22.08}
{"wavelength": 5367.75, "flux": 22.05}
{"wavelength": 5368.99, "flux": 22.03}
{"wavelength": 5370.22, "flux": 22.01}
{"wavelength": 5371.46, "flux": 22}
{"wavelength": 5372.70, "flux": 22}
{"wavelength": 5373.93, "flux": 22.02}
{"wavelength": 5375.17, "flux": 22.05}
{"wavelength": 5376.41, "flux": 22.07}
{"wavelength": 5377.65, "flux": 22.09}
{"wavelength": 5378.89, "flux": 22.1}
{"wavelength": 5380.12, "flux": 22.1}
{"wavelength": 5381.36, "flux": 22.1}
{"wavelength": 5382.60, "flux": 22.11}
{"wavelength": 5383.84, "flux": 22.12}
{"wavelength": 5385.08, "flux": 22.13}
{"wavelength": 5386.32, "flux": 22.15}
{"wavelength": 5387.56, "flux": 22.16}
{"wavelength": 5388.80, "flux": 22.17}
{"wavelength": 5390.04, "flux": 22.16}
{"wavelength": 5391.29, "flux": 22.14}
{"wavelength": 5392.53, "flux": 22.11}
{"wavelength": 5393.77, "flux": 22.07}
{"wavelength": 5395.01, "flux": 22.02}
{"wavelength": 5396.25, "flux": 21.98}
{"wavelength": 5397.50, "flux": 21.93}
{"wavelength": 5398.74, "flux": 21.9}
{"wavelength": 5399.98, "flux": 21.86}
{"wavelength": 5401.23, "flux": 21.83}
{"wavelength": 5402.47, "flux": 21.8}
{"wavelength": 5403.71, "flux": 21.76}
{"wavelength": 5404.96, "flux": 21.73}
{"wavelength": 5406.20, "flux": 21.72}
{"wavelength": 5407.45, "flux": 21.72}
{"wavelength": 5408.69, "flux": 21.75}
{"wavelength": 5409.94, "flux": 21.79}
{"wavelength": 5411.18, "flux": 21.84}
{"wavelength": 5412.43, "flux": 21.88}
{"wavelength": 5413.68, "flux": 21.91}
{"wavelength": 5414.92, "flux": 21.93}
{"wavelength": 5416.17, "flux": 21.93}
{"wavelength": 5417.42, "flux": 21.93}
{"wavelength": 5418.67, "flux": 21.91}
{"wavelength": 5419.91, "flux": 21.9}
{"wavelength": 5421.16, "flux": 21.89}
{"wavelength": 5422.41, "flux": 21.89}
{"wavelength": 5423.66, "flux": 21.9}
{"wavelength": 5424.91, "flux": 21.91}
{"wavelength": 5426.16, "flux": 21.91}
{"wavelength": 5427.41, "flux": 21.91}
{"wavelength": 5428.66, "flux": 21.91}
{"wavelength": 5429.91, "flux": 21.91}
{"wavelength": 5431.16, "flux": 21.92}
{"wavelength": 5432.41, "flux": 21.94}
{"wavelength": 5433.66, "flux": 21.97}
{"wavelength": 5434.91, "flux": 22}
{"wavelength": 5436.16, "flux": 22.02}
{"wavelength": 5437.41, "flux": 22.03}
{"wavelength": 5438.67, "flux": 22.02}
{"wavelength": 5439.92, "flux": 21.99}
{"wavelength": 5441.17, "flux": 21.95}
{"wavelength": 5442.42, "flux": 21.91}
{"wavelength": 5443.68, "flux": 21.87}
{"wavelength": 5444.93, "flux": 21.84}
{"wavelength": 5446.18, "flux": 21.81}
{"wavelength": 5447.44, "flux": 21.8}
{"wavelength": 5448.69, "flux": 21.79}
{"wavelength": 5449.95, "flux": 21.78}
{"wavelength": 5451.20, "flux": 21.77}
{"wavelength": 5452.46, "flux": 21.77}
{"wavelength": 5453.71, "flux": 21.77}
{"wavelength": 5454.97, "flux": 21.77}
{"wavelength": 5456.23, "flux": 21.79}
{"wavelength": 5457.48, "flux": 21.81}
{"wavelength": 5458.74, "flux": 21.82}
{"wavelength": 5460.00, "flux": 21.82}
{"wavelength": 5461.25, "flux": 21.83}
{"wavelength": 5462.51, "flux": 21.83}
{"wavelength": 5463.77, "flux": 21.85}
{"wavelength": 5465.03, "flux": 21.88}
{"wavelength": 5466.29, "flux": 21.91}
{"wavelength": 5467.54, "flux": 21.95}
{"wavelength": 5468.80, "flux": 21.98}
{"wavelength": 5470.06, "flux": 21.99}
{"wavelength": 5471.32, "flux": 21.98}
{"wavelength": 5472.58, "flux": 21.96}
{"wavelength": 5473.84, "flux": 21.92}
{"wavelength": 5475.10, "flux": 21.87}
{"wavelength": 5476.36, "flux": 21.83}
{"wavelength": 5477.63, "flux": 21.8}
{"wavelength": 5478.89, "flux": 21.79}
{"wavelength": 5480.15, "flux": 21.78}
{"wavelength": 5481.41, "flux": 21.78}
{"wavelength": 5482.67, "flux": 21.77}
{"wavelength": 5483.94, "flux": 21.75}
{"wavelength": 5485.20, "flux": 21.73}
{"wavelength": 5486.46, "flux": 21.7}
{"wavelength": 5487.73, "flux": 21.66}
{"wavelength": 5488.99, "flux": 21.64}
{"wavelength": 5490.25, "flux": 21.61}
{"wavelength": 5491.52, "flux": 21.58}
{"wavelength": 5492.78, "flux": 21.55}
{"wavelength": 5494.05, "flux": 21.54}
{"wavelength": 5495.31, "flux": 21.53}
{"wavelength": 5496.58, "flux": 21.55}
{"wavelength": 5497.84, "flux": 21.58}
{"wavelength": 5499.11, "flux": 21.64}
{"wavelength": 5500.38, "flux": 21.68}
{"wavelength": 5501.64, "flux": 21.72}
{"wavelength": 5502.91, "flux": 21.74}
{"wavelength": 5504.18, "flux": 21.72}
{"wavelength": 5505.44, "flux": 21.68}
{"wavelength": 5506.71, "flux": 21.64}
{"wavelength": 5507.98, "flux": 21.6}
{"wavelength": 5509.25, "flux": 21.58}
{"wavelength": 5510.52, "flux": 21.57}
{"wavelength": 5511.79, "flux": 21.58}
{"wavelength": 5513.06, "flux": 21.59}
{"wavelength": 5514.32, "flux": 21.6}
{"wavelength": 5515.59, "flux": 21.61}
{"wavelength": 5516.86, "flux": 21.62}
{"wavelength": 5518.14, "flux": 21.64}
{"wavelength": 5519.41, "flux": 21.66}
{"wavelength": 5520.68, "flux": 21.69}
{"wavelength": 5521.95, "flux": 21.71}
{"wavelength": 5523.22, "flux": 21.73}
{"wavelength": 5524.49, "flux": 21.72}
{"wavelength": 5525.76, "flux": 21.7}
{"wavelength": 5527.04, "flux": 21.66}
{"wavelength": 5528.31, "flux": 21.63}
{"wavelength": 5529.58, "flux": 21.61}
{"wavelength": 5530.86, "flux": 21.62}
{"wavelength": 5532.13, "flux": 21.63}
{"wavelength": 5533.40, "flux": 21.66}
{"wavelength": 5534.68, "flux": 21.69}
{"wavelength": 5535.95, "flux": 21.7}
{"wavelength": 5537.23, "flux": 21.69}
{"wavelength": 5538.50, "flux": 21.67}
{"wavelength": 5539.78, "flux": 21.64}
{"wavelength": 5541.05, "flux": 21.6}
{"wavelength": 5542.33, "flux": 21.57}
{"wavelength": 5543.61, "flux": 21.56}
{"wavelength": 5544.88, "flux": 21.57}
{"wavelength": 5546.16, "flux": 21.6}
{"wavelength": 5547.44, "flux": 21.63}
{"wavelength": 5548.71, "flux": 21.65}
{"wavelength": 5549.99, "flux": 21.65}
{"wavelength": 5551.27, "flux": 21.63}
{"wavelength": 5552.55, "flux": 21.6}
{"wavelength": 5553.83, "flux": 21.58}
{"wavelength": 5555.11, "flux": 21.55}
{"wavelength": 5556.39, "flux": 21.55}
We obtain 0.4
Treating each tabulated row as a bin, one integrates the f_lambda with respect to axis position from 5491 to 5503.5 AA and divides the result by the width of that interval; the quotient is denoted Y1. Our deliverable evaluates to 21.6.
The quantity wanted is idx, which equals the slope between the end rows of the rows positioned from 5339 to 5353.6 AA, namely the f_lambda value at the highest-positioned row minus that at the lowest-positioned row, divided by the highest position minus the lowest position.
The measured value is 0.0362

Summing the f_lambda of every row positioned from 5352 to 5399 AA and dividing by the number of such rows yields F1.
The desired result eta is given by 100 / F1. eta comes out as 4.52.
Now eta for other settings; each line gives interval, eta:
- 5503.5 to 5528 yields 4.62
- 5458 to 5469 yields 4.57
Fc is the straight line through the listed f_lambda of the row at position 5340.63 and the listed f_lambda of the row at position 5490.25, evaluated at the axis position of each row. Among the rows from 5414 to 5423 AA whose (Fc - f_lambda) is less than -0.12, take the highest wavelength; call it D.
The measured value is 5422.41 AA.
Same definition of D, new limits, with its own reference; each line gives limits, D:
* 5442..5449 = 5444.93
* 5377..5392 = 5391.29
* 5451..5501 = 5483.94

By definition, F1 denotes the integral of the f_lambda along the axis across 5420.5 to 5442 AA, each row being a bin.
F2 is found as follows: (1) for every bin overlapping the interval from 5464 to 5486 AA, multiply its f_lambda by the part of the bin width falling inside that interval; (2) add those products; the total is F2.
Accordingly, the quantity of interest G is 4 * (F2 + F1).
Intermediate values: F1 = 472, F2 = 481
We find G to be 3811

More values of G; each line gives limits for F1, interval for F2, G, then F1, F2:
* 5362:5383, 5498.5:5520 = 3714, 463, 465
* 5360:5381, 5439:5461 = 3777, 464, 480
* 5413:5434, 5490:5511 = 3656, 460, 454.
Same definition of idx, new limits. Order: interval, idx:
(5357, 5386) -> -0.0070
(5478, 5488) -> -0.0147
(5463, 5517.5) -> -0.0043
